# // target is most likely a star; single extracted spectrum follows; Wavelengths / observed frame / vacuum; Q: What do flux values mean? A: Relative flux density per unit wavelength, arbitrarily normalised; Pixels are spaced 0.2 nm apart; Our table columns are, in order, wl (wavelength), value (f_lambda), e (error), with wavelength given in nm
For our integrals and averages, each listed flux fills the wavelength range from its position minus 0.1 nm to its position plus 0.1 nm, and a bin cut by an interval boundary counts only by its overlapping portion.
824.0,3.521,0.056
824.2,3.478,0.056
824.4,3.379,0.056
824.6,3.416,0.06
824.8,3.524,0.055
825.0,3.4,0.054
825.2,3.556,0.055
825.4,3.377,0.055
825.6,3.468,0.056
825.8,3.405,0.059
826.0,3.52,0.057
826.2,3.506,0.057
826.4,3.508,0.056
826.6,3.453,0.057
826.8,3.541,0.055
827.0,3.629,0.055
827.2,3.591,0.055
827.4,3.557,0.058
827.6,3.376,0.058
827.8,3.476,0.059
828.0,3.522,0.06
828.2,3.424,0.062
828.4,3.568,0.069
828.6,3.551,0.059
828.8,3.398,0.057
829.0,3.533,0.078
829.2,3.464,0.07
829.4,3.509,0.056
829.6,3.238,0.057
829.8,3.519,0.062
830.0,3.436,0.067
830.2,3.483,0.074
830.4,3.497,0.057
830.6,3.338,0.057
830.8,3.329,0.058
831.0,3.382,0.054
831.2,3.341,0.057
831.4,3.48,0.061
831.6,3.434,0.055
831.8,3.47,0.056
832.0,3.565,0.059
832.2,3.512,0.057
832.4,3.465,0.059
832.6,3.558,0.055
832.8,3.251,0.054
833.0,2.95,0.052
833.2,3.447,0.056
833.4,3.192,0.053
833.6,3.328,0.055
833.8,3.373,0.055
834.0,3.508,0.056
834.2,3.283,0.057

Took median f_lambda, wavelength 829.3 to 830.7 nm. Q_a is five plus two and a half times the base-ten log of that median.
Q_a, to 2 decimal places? 6.35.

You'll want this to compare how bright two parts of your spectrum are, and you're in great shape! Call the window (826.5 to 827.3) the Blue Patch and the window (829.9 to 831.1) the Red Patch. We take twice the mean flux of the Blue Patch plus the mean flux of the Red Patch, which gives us 10.52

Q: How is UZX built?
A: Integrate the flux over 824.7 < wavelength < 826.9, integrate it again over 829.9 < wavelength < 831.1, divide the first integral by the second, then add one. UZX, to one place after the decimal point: 2.9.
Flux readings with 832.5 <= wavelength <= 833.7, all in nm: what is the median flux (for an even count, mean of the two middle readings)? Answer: 3.29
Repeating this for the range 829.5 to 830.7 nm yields 3.46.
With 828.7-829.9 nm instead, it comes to 3.49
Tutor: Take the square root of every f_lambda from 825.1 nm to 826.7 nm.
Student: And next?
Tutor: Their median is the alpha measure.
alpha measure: 1.87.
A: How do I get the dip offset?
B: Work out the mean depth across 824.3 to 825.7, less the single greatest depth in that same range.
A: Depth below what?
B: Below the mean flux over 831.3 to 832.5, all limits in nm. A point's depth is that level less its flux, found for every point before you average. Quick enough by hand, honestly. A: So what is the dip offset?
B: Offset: -0.069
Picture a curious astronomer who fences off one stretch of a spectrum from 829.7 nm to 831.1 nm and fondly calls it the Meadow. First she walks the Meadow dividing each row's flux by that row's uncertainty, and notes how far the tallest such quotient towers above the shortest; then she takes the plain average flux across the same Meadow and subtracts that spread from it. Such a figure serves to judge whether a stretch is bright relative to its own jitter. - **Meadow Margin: -12.1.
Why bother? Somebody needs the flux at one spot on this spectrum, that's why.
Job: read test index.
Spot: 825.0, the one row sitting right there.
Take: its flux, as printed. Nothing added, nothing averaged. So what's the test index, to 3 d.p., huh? 3.400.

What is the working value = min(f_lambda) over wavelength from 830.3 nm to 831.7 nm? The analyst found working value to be 3.329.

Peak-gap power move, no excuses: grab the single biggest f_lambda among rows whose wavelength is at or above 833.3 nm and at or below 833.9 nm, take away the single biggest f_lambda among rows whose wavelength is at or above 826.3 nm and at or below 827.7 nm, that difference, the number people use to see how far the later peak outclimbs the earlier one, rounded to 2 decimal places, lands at -0.26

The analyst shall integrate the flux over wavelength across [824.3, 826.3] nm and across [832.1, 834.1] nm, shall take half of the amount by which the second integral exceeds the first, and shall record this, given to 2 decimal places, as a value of -0.10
